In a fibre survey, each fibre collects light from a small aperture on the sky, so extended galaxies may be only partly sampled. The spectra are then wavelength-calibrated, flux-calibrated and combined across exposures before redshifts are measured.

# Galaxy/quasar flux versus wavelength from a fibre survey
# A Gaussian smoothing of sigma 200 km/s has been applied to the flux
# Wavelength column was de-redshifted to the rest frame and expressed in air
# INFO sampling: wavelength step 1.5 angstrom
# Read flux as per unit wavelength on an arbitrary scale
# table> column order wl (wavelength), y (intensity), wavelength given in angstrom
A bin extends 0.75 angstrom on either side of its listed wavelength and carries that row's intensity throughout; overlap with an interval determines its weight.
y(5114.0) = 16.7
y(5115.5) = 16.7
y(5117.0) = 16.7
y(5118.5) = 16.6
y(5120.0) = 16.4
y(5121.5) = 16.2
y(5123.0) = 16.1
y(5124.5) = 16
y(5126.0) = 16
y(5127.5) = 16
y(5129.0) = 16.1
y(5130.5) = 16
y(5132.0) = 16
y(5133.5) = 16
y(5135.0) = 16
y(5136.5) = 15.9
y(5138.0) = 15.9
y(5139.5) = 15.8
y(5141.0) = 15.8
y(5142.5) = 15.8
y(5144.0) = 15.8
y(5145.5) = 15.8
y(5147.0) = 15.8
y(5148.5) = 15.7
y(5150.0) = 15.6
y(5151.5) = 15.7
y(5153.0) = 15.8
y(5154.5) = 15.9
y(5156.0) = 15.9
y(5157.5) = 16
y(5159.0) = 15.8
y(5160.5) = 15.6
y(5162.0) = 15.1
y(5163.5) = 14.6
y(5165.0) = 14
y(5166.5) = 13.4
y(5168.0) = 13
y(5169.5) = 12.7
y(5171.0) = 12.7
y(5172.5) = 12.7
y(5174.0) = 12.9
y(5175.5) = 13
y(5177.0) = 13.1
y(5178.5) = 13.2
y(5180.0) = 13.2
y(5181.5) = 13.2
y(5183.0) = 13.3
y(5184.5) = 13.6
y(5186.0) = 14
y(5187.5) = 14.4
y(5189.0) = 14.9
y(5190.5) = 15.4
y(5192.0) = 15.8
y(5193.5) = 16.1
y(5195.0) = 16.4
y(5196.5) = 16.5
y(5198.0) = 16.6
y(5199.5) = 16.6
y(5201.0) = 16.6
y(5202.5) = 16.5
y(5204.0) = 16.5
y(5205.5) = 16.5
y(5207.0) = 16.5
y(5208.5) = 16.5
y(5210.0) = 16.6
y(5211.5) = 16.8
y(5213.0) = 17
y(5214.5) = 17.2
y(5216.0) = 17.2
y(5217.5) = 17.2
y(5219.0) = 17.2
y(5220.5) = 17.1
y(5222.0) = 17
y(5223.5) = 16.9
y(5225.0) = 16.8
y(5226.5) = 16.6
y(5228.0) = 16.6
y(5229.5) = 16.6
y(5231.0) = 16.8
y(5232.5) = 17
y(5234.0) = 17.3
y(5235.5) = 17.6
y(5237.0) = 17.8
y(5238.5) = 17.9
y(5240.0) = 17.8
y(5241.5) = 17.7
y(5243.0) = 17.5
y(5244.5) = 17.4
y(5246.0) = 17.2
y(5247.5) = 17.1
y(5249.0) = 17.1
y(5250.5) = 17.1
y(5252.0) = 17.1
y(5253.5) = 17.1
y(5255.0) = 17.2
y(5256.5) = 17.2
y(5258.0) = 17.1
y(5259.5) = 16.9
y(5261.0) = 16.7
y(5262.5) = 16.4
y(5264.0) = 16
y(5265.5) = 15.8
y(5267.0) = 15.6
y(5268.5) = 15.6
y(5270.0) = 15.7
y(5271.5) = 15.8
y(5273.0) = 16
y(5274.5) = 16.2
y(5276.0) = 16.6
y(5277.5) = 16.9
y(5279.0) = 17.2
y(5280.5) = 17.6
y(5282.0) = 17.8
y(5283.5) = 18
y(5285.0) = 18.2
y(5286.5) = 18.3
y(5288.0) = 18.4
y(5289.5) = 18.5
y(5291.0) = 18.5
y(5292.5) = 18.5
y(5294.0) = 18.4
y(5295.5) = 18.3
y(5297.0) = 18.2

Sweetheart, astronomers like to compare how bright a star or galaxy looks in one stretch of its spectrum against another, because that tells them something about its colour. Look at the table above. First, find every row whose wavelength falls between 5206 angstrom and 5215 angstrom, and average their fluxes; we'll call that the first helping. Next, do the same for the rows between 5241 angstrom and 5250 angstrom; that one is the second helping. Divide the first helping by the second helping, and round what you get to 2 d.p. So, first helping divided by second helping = 0.97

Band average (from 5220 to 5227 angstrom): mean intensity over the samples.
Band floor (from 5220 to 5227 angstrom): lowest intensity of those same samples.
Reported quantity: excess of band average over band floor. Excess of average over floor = 0.28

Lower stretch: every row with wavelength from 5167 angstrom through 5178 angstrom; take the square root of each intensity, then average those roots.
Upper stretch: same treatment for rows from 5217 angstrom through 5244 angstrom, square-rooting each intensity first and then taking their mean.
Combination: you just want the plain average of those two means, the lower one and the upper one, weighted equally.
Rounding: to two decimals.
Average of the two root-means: 3.87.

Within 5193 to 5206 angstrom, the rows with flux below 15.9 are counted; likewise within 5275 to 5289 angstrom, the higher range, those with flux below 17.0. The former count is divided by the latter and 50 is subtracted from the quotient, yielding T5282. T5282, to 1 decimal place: -50.0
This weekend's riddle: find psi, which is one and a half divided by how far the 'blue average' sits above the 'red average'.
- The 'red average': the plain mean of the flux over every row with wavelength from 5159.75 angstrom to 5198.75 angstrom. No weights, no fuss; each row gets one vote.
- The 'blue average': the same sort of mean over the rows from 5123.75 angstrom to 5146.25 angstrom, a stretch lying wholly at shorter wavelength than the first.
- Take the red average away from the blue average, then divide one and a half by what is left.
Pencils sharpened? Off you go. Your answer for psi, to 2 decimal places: 0.87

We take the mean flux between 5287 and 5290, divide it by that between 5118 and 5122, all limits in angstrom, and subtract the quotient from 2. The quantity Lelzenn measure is 0.88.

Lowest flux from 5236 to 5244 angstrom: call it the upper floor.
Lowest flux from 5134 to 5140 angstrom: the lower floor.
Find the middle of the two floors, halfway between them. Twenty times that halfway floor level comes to 333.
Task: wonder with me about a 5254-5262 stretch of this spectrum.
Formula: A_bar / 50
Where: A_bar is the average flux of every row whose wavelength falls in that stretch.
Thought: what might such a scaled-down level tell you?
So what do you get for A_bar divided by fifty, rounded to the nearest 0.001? 0.340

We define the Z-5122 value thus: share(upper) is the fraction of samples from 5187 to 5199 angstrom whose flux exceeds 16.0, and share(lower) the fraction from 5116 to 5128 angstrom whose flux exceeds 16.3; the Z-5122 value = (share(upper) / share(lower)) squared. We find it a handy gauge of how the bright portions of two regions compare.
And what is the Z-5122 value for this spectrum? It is 1.8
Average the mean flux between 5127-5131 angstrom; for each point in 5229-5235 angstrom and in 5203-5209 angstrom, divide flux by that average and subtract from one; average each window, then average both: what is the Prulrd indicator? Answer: -0.04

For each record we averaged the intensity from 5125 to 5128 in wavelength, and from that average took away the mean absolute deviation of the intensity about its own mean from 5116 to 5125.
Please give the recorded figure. 15.8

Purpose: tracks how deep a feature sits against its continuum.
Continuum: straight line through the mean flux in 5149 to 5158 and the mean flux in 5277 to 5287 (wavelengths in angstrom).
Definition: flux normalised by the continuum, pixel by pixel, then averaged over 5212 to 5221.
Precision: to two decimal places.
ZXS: 1.02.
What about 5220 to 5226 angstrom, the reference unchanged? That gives 1.01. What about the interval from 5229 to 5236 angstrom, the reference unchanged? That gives 1.00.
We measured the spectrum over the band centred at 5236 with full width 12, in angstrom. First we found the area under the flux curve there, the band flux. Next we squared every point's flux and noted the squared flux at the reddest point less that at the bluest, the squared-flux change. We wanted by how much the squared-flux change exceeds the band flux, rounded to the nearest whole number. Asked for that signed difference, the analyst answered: -179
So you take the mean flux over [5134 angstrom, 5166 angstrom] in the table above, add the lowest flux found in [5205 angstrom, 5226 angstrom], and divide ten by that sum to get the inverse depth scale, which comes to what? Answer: 0.311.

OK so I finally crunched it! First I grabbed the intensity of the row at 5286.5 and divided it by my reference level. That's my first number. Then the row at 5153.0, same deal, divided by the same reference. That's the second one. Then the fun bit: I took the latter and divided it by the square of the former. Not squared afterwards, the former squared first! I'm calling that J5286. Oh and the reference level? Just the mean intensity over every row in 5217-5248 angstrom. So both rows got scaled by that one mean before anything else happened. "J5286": 0.811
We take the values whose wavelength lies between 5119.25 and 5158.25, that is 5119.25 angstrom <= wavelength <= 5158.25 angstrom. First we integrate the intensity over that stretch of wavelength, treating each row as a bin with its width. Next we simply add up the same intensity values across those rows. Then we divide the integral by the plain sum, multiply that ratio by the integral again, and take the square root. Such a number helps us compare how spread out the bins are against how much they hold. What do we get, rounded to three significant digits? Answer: 30.5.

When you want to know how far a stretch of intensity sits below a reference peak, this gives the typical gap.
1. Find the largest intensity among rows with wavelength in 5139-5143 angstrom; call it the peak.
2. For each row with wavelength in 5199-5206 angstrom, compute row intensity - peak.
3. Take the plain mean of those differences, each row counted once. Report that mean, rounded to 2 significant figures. 0.74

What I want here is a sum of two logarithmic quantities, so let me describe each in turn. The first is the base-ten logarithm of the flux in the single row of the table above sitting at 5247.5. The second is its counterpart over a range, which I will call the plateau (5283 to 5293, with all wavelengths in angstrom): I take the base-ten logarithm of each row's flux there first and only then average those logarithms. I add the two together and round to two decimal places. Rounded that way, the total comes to 2.50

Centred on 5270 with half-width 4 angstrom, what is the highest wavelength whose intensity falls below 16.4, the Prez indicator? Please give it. 5273.0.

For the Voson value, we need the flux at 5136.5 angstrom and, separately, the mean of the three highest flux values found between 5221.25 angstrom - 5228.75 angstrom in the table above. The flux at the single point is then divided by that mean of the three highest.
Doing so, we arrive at 0.94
